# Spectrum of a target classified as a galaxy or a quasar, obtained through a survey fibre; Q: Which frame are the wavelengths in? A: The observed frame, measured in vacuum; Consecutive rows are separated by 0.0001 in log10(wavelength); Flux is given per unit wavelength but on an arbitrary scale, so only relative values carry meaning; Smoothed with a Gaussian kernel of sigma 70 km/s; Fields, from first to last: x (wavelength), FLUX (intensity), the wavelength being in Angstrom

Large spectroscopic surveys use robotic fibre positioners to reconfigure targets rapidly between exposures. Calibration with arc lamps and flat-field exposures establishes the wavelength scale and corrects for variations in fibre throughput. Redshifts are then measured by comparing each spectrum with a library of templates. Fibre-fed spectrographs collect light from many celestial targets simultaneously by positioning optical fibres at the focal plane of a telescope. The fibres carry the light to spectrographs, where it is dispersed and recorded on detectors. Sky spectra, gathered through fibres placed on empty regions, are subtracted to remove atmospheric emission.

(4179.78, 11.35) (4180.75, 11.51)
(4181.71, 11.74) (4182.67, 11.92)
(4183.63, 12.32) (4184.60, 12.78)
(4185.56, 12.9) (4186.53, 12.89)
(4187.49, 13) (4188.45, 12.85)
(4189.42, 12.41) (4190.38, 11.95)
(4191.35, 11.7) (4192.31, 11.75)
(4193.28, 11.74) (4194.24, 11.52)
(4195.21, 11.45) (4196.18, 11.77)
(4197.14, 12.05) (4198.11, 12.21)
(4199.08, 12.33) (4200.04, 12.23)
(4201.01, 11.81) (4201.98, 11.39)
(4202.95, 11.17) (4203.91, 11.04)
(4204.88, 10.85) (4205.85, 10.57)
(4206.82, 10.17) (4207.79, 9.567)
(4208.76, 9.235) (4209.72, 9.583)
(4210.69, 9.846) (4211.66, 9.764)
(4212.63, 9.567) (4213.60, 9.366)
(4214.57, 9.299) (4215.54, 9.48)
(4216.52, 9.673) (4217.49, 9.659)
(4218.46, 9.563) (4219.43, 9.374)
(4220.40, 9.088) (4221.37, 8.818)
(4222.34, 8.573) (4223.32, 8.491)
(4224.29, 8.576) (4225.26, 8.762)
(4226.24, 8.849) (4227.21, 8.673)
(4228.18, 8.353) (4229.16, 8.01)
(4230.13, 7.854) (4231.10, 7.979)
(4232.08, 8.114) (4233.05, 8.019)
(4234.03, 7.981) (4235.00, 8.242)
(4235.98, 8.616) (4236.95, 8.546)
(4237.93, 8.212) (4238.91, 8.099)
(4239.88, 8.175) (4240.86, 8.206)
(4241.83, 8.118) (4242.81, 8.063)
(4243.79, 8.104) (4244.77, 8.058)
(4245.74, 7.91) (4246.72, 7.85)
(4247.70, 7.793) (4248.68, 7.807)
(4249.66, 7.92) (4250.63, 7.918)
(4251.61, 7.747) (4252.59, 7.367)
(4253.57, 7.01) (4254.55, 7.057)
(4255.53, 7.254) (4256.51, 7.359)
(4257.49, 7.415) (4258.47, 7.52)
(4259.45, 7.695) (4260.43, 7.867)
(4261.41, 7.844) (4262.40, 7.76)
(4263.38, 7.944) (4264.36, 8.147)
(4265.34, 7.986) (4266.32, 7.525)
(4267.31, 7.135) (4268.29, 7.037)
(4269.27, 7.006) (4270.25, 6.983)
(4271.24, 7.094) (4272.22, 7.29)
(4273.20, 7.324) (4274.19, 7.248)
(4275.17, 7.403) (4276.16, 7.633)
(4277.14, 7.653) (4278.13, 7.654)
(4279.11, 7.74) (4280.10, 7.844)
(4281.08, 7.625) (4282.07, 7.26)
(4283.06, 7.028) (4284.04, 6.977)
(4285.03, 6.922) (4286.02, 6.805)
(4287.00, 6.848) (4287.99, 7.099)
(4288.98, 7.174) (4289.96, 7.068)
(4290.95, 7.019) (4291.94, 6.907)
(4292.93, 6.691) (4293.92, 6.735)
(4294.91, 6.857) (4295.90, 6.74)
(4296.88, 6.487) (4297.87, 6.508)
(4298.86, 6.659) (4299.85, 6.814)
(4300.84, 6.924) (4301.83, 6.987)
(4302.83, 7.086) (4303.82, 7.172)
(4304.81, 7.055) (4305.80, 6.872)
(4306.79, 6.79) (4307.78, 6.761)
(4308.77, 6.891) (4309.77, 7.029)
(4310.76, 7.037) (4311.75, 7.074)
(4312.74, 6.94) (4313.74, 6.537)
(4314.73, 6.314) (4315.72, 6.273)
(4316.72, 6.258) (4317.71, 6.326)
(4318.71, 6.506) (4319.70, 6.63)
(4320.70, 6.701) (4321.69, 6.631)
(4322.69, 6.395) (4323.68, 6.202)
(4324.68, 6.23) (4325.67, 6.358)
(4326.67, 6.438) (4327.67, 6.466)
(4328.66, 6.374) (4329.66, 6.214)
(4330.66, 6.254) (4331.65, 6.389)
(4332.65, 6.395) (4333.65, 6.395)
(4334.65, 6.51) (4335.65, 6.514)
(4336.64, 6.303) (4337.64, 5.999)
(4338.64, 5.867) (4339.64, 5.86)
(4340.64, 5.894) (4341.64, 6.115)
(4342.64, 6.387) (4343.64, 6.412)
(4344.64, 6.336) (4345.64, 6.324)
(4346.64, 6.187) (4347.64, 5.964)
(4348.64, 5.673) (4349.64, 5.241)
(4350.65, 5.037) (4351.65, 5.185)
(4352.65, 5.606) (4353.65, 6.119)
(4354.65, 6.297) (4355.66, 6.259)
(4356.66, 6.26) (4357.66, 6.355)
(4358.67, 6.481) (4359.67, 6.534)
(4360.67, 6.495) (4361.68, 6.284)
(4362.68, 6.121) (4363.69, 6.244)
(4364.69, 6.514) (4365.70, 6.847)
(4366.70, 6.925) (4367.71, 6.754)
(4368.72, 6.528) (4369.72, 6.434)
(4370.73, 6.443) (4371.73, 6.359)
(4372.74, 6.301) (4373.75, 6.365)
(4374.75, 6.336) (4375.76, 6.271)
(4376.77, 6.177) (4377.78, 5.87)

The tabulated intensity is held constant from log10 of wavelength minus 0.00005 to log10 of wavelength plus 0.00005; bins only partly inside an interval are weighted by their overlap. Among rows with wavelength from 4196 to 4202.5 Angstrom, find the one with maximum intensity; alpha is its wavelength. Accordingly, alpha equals 4199.08 Angstrom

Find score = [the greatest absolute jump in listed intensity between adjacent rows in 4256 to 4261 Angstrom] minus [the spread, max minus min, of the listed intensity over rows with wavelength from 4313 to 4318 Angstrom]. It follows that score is -0.1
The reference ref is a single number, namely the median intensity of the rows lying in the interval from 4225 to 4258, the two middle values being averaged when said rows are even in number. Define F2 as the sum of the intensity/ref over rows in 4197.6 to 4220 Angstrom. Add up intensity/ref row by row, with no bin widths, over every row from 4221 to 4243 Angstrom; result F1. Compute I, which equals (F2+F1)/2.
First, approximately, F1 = 24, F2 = 29.7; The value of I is 26.8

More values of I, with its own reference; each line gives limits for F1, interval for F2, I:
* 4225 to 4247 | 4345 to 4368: 20.6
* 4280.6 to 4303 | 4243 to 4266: 21.0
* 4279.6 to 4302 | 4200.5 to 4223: 24.2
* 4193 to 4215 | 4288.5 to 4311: 25.4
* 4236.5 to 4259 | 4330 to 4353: 19.9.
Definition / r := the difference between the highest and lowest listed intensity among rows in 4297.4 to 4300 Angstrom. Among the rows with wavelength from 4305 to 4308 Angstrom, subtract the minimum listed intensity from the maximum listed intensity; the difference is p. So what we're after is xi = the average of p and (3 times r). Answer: 0.51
